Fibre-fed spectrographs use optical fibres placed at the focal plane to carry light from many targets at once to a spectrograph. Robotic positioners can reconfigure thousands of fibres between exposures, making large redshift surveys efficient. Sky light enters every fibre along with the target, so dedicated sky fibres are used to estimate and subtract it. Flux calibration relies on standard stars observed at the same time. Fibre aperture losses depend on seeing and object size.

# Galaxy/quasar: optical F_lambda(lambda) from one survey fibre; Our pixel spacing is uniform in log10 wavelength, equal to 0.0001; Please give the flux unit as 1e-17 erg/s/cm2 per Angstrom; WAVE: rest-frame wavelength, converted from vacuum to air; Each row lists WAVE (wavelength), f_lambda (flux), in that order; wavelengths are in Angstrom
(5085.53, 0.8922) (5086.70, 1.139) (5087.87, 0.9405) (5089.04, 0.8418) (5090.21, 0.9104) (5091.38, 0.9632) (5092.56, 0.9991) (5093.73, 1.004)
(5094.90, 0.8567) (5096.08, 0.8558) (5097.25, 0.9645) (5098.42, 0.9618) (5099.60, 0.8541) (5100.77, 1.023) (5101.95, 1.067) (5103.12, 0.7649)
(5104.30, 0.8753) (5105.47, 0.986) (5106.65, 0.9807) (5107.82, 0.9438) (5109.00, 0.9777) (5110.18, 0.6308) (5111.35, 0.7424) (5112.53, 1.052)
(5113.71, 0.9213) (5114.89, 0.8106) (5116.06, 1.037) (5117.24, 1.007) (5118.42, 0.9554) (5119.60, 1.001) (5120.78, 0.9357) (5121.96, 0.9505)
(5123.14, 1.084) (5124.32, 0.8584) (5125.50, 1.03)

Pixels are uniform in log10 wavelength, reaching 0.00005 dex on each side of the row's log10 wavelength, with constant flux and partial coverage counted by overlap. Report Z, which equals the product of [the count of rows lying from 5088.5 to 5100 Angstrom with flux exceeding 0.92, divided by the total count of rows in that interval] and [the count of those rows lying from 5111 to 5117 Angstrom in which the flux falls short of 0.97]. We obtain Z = 1.5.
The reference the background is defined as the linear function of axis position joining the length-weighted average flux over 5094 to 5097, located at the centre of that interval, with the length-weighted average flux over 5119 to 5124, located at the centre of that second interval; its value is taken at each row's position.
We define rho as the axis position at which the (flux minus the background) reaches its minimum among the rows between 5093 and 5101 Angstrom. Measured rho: 5099.60 Angstrom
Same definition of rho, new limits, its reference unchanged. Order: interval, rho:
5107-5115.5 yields 5110.18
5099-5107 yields 5103.12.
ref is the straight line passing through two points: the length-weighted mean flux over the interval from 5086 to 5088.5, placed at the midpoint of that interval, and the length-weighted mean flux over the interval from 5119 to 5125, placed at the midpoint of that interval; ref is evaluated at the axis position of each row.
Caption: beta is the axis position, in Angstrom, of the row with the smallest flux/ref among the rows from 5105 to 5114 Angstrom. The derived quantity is 5110.18 Angstrom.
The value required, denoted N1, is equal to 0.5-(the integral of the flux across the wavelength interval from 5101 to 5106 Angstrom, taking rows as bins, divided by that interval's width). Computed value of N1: -0.430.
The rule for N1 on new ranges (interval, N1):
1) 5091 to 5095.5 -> -0.453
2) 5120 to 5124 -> -0.481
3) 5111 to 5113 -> -0.405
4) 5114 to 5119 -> -0.451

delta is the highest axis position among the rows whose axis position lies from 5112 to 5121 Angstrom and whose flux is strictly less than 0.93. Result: 5114.89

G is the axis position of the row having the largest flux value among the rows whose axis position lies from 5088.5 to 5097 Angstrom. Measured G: 5093.73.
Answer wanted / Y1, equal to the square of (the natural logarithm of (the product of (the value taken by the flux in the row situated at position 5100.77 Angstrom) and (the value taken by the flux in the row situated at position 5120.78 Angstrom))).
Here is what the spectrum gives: 0.0019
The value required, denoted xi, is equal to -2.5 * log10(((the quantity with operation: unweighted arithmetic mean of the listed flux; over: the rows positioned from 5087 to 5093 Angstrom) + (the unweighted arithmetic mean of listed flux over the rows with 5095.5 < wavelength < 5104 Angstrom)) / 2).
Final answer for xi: 0.080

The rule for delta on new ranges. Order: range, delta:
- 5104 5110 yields 5104.30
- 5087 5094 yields 5090.21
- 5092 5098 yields 5096.08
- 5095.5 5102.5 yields 5099.60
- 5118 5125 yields 5124.32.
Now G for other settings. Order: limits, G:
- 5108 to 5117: 5112.53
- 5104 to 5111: 5105.47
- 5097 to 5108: 5101.95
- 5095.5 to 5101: 5100.77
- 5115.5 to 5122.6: 5116.06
